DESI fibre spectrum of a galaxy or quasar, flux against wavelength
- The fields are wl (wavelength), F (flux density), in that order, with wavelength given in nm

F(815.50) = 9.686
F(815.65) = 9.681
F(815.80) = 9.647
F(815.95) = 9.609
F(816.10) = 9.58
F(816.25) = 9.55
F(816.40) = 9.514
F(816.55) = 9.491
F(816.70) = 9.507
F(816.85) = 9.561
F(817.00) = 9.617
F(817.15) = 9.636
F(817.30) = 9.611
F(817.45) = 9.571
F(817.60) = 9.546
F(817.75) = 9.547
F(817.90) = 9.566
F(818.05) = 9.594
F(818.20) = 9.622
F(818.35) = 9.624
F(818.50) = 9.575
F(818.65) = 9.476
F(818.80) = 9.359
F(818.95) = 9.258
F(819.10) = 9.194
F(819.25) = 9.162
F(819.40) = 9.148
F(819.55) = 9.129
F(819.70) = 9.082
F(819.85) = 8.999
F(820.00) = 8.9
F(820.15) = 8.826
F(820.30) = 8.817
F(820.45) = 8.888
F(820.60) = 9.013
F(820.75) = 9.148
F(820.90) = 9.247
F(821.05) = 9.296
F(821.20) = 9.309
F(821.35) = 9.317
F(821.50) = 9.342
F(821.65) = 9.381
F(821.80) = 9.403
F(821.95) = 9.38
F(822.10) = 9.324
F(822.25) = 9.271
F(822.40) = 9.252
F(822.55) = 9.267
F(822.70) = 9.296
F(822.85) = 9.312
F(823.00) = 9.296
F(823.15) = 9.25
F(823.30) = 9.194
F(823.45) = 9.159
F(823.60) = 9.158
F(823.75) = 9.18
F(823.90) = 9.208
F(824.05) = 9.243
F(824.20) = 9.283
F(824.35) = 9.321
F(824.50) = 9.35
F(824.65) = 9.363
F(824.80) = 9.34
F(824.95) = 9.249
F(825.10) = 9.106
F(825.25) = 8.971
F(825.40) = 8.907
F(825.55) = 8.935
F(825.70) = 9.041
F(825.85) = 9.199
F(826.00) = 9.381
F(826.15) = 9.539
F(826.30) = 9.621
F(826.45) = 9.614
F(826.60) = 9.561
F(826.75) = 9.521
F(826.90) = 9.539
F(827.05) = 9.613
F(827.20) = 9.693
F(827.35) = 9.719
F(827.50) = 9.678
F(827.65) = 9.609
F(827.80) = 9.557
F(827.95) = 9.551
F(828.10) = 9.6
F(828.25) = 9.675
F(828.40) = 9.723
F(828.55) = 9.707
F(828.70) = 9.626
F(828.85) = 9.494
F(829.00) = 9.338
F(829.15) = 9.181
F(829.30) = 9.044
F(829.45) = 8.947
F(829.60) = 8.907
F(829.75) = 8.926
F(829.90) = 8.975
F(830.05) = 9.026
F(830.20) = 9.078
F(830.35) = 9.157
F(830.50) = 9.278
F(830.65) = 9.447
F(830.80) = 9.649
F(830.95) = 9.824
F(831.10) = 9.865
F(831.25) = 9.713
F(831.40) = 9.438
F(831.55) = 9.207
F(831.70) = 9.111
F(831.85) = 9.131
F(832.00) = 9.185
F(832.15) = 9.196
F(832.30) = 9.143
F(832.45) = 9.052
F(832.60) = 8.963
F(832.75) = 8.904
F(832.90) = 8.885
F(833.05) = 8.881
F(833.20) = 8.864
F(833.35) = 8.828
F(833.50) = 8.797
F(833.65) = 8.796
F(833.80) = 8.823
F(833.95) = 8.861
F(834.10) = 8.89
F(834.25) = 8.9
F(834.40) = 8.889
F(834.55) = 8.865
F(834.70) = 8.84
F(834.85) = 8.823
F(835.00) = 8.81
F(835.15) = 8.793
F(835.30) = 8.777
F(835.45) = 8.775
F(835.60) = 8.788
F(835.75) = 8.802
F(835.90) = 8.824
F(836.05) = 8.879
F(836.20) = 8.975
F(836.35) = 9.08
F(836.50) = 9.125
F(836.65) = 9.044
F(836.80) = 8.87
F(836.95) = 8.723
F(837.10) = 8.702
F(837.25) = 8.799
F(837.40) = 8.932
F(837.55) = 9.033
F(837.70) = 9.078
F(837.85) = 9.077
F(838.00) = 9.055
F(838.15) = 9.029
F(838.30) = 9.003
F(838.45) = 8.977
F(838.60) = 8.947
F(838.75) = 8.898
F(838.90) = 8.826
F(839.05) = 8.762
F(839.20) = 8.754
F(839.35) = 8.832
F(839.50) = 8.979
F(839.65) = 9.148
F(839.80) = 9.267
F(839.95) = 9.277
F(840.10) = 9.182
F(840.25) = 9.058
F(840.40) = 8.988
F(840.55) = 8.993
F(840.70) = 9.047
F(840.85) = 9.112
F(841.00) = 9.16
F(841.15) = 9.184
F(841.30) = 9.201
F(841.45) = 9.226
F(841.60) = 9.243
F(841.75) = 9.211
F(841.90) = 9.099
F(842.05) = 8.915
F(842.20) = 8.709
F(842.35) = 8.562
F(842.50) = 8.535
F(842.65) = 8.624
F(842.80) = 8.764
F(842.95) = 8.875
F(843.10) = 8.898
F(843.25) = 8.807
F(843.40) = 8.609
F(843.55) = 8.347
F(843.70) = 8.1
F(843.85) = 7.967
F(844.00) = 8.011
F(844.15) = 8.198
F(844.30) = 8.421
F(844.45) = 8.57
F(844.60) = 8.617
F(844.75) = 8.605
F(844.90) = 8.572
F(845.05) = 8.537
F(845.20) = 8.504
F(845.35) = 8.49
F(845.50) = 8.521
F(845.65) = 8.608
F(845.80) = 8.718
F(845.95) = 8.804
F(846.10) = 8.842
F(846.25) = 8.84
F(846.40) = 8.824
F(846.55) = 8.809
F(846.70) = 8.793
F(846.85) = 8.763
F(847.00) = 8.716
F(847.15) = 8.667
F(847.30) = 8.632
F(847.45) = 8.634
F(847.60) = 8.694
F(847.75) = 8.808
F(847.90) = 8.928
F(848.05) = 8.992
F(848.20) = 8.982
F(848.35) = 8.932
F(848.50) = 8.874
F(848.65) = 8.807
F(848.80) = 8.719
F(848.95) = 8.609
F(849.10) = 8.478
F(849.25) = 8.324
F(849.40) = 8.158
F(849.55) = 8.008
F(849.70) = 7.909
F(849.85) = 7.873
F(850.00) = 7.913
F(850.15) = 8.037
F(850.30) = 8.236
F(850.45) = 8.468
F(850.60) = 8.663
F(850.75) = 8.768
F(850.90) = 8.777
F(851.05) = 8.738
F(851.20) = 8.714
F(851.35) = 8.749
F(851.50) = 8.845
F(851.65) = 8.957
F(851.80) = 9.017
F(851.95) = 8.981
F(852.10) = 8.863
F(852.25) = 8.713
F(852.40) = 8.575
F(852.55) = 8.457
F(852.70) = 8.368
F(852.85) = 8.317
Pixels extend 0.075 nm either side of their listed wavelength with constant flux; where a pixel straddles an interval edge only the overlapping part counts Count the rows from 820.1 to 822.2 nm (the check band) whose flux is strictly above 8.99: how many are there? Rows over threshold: 11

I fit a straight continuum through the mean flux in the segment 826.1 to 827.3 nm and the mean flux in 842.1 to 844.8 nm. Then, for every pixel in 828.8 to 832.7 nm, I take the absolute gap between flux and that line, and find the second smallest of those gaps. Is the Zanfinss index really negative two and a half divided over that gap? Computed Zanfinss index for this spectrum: -55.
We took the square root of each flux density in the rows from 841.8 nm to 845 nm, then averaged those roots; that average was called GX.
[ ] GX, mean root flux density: 2.93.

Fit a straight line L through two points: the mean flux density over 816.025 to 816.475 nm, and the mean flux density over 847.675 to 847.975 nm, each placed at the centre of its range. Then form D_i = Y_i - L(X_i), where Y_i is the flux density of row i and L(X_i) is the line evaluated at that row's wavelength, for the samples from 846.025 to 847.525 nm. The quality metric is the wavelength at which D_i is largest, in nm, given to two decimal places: 846.25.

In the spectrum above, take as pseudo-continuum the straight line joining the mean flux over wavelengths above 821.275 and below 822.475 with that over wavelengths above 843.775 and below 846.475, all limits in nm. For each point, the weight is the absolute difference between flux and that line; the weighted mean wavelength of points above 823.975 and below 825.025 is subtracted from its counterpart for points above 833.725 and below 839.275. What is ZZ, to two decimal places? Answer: 12.49 nm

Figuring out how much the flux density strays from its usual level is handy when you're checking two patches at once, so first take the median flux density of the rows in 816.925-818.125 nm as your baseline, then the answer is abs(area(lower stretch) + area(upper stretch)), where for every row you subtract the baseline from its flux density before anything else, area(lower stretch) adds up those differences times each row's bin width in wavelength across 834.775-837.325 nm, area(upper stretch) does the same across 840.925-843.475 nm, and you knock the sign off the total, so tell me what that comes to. 3.5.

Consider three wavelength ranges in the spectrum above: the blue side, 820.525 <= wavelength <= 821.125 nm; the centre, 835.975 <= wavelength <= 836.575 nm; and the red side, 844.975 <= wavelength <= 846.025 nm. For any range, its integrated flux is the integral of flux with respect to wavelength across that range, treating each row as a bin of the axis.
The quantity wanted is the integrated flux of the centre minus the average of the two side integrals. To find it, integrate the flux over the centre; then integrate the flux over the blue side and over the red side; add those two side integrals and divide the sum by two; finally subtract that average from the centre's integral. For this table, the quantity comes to -1.9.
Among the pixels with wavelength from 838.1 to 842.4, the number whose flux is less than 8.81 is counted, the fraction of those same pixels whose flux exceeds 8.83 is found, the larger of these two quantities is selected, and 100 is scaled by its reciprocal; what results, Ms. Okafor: 25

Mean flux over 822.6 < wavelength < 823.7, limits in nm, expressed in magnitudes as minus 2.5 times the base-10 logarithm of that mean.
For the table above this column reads -2.41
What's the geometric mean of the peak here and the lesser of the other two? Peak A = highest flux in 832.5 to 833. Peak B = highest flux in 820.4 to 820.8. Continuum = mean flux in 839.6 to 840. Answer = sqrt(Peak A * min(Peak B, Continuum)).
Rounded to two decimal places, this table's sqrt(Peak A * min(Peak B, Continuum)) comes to 9.06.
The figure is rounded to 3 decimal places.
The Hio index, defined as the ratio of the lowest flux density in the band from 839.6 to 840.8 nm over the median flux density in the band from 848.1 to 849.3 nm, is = 1.026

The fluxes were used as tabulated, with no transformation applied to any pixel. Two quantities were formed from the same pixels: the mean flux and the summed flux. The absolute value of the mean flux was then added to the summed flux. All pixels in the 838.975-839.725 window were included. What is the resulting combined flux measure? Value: 53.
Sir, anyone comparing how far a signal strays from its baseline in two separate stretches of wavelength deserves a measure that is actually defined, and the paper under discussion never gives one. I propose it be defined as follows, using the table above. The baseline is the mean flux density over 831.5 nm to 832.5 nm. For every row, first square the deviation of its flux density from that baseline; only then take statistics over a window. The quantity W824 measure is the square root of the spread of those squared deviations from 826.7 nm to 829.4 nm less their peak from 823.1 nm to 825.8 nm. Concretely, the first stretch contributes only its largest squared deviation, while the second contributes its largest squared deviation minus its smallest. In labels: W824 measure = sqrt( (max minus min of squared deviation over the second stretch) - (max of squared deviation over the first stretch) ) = 0.52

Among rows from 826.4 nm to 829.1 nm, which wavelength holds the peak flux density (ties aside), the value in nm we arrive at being 828.40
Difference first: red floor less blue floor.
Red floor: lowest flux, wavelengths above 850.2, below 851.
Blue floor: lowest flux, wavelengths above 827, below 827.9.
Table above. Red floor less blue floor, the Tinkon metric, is -1.3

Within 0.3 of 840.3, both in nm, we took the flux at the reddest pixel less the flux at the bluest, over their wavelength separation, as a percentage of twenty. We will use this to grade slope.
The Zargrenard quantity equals -2.1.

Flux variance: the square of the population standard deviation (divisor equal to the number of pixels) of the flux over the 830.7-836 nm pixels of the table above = 0.095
